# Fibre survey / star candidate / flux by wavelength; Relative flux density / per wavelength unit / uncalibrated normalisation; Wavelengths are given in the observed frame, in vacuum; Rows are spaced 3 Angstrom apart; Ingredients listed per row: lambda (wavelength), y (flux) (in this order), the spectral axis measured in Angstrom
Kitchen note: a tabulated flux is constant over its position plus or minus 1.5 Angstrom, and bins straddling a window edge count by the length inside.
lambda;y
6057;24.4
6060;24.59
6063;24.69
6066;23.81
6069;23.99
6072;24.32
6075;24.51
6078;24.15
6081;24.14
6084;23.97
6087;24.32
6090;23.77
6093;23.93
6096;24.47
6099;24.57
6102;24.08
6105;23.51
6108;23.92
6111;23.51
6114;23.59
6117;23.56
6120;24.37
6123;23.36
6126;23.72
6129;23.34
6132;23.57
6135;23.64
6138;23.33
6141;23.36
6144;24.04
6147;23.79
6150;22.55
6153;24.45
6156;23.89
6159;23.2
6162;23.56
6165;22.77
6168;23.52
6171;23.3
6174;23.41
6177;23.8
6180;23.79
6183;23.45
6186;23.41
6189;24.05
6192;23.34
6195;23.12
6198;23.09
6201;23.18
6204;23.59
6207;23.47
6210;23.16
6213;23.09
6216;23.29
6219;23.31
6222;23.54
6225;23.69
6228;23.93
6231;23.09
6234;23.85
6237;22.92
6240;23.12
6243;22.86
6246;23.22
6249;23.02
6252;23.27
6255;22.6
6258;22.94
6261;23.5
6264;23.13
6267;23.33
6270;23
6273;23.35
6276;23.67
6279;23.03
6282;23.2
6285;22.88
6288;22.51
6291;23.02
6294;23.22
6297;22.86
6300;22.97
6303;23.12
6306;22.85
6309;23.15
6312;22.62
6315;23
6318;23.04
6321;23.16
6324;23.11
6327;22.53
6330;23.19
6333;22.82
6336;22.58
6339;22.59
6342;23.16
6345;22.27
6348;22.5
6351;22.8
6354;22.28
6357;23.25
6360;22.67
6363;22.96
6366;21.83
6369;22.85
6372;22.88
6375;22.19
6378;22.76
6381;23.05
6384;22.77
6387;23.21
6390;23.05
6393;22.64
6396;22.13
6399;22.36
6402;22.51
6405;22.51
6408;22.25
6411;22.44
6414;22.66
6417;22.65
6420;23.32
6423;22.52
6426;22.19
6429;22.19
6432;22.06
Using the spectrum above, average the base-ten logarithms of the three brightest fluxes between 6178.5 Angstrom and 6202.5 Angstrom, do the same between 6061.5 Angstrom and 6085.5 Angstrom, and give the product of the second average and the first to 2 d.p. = 1.91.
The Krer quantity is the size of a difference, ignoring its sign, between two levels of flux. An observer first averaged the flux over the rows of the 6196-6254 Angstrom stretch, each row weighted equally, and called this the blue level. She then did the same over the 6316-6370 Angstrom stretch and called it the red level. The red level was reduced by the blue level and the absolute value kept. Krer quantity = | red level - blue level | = 0.54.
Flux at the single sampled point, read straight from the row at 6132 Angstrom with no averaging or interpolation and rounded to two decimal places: 23.57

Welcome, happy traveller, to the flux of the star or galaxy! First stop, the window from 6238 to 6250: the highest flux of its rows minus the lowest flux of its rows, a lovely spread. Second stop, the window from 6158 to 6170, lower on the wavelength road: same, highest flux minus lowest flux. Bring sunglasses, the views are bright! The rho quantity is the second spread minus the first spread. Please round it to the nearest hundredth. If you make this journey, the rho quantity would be 0.43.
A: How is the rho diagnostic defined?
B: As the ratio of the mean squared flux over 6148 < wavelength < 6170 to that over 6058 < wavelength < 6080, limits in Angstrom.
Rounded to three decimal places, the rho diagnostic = 0.930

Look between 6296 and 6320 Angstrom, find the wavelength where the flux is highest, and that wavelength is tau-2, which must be 6309 Angstrom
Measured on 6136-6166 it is 6153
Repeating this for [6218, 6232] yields 6228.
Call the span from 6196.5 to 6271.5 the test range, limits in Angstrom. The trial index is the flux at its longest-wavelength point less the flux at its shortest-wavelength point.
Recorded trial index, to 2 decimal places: -0.09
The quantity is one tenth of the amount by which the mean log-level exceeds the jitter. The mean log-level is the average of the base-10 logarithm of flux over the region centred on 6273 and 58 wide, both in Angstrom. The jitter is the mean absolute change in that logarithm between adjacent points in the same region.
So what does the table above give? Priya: 0.136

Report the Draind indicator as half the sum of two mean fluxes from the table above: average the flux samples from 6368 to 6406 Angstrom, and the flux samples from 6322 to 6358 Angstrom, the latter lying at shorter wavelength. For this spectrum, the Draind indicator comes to 22.72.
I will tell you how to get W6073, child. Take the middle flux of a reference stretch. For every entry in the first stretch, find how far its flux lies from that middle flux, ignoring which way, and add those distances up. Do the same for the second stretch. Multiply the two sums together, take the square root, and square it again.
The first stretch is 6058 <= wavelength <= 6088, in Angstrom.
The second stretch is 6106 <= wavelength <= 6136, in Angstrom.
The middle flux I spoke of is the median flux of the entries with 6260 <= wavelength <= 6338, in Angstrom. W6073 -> 76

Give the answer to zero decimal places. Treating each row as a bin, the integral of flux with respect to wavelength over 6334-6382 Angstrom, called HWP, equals 1088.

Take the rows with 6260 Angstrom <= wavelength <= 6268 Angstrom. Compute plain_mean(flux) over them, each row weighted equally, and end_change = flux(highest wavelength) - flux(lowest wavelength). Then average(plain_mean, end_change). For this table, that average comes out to 11.6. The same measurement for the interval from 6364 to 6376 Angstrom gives 11.4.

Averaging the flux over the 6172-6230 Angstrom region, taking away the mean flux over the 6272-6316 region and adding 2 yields 2.43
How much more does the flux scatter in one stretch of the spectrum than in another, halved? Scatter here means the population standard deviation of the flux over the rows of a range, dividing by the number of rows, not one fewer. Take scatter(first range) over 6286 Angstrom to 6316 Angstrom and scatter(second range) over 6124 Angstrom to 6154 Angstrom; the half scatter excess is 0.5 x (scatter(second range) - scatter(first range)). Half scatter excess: 0.13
